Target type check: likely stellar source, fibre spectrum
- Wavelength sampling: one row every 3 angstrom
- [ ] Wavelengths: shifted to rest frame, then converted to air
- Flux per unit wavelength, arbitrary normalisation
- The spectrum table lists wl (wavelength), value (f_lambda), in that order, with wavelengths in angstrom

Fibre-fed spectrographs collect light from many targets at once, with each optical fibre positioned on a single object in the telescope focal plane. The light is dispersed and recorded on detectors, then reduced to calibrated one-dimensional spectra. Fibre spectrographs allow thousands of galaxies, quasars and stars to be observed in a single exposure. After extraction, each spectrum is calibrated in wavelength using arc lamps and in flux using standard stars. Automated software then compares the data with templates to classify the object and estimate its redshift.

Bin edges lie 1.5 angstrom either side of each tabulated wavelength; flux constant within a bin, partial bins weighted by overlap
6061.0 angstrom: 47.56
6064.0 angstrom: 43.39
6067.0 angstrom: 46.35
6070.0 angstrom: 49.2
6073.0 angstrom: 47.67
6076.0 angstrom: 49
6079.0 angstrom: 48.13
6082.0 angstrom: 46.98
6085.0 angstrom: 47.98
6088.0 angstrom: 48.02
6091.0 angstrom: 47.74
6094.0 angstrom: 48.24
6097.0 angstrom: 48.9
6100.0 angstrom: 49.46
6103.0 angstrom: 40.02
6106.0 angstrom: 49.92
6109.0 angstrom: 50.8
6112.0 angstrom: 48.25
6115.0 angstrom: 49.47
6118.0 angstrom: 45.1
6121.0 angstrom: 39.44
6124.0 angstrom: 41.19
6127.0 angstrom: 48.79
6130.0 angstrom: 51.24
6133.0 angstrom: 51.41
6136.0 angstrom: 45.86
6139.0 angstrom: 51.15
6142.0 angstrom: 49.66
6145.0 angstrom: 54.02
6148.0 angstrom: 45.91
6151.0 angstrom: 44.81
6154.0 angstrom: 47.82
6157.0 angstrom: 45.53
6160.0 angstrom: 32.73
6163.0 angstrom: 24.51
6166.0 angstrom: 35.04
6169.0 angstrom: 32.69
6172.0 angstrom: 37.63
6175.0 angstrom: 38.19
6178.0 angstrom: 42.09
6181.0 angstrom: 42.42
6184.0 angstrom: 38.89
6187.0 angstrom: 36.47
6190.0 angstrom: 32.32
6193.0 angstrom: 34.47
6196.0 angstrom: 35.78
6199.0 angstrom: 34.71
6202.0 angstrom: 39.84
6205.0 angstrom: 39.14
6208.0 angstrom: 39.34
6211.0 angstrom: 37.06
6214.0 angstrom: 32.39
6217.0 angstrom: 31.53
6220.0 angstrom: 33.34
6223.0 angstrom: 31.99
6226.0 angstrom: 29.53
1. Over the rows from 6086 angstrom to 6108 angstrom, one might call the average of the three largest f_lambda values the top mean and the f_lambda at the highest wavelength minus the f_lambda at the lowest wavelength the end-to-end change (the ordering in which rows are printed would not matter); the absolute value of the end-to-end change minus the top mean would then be 48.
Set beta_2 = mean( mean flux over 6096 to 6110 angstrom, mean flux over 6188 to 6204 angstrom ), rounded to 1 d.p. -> 41.6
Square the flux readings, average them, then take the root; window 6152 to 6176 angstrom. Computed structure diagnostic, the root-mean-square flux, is 37.4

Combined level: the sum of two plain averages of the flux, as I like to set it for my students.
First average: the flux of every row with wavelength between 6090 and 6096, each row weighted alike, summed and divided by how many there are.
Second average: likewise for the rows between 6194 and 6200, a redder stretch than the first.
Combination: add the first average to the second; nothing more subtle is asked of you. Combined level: 83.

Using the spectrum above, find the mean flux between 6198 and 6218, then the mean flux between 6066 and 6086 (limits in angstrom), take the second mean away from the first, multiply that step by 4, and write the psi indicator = -46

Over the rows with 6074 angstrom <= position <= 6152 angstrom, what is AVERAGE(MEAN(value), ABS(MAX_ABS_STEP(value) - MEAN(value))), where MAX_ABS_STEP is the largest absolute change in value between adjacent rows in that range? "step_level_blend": 43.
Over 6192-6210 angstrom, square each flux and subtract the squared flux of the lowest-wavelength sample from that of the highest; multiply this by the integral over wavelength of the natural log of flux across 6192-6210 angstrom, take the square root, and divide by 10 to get 15.3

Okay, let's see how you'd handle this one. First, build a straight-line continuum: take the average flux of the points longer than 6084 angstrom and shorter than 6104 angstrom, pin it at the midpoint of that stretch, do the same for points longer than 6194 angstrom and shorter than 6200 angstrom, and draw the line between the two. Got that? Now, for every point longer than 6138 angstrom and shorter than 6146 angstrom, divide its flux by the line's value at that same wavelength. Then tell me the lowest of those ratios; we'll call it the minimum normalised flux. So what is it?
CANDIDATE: 1.19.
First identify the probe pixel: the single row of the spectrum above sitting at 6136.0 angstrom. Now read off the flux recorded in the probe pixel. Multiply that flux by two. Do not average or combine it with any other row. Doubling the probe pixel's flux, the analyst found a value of 91.7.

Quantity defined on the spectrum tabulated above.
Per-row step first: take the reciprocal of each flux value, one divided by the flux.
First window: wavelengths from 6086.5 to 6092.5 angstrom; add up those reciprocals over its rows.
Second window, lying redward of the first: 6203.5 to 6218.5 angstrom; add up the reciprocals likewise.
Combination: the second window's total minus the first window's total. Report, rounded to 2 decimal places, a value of 0.10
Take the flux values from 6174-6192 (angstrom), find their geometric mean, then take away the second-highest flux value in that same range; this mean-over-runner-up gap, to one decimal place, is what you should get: -3.9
